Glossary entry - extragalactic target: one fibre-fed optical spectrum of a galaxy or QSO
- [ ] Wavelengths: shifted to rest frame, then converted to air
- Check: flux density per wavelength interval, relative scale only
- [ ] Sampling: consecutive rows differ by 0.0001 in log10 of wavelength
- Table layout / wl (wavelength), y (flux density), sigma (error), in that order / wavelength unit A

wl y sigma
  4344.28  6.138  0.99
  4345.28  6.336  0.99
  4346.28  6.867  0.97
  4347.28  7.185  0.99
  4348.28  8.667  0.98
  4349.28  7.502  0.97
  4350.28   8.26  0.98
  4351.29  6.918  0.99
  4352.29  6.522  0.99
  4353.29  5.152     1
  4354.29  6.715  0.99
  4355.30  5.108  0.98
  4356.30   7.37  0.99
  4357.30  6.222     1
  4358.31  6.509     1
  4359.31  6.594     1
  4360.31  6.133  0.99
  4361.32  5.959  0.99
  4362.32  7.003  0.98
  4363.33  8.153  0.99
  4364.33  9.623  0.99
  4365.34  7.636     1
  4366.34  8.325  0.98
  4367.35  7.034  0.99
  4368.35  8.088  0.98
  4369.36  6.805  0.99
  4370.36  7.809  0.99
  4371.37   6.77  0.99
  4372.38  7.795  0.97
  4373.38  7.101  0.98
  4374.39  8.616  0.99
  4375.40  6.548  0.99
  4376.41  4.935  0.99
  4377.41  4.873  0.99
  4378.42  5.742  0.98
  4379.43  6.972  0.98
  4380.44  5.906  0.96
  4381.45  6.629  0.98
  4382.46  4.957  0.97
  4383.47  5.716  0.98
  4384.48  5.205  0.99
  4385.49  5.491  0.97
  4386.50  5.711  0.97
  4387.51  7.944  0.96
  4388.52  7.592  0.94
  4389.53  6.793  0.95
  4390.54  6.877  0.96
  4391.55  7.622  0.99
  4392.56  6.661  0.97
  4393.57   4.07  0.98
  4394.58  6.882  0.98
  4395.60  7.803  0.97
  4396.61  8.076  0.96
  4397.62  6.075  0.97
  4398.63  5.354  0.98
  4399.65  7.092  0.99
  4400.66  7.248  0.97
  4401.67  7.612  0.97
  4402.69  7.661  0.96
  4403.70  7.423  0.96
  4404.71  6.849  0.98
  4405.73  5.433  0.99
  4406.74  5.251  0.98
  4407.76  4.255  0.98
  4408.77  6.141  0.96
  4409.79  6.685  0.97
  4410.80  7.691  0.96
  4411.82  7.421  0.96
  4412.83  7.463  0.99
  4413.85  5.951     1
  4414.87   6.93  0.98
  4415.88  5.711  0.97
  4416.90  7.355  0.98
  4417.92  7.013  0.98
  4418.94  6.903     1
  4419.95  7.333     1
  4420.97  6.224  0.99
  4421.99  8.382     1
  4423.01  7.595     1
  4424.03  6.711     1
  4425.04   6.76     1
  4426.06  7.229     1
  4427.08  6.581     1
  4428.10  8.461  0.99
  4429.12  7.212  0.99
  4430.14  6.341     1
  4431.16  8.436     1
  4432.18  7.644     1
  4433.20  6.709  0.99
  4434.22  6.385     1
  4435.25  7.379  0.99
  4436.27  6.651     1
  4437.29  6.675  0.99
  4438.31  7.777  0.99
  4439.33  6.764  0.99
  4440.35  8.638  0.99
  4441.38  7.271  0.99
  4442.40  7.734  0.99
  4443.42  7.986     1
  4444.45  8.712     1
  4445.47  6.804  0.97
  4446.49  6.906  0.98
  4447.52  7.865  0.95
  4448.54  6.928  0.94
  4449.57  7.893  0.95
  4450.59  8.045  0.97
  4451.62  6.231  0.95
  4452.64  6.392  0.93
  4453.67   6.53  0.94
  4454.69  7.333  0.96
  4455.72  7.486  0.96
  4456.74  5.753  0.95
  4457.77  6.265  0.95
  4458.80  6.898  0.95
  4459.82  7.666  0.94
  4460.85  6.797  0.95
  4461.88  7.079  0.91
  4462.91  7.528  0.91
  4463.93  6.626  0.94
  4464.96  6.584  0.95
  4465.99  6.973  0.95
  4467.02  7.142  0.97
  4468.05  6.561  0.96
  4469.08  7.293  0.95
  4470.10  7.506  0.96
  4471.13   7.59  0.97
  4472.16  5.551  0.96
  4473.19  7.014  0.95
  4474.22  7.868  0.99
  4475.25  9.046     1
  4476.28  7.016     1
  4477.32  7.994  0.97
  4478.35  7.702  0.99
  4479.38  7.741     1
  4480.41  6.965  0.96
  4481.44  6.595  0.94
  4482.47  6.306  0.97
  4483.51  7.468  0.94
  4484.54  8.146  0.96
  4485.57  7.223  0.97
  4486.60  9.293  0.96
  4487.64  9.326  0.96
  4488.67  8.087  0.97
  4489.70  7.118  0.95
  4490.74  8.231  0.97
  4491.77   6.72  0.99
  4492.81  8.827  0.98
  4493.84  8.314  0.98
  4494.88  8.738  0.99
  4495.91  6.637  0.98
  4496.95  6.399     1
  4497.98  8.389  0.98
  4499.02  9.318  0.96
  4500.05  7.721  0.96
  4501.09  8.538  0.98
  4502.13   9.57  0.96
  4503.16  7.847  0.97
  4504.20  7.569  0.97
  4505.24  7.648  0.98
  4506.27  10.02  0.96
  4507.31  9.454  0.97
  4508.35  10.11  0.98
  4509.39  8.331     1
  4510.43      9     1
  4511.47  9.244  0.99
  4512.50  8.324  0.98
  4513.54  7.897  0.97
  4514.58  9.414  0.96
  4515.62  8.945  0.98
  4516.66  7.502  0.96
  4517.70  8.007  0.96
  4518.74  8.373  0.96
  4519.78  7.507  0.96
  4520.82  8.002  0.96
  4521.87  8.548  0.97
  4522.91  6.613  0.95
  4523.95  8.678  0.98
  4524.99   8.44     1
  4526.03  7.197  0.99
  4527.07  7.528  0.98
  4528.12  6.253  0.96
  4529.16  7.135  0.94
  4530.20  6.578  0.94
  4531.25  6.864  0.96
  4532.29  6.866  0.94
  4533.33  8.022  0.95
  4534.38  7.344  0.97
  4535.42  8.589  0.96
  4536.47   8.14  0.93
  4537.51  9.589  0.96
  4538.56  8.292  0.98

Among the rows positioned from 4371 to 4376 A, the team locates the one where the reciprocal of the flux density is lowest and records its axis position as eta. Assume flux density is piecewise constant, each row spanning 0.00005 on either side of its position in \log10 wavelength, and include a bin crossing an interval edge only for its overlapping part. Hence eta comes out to 4374.39 A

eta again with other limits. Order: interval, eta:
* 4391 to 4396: 4395.60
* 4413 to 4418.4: 4416.90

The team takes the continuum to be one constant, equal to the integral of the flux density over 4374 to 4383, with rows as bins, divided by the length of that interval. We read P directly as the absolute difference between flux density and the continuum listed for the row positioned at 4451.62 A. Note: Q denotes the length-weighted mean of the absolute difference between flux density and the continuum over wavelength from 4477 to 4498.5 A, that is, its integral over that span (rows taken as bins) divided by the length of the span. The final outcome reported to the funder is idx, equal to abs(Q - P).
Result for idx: 1.5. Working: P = 0.1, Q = 1.63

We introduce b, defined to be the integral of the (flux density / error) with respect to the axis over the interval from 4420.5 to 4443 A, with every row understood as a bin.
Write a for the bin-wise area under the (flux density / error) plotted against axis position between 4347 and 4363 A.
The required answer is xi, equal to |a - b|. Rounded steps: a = 109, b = 164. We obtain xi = 55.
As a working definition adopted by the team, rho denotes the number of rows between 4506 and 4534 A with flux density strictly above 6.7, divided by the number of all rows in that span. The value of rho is 0.89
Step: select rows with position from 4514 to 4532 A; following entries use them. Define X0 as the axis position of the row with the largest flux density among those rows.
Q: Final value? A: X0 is 4514.58 A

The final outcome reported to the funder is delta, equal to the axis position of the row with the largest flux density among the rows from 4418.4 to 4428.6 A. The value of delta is 4428.10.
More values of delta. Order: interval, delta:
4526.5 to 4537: 4535.42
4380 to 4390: 4387.51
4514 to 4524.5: 4514.58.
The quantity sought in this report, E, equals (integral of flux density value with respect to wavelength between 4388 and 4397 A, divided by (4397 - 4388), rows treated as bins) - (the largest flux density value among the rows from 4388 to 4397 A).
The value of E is -1.2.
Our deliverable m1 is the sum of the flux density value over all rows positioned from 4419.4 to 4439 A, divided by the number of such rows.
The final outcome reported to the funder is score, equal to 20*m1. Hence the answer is 144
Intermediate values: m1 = 7.2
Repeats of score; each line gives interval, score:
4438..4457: 146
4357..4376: 146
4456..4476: 141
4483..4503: 162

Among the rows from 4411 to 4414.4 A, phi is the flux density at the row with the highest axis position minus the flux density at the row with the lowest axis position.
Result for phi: -1.5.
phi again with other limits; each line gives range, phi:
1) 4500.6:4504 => -0.7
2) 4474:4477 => -0.9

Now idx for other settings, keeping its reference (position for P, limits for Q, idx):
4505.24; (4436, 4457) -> 0.3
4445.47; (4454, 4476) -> 0.3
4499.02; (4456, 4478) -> 2.1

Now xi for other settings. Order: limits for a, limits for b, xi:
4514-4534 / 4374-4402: 26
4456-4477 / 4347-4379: 72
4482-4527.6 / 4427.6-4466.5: 95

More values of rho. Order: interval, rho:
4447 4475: 0.67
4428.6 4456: 0.74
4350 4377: 0.63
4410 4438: 0.70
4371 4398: 0.48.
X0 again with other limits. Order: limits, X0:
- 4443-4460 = 4444.45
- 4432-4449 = 4444.45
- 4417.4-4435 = 4428.10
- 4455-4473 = 4459.82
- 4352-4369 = 4364.33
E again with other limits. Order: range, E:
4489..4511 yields -1.8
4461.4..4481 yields -1.8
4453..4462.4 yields -0.8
